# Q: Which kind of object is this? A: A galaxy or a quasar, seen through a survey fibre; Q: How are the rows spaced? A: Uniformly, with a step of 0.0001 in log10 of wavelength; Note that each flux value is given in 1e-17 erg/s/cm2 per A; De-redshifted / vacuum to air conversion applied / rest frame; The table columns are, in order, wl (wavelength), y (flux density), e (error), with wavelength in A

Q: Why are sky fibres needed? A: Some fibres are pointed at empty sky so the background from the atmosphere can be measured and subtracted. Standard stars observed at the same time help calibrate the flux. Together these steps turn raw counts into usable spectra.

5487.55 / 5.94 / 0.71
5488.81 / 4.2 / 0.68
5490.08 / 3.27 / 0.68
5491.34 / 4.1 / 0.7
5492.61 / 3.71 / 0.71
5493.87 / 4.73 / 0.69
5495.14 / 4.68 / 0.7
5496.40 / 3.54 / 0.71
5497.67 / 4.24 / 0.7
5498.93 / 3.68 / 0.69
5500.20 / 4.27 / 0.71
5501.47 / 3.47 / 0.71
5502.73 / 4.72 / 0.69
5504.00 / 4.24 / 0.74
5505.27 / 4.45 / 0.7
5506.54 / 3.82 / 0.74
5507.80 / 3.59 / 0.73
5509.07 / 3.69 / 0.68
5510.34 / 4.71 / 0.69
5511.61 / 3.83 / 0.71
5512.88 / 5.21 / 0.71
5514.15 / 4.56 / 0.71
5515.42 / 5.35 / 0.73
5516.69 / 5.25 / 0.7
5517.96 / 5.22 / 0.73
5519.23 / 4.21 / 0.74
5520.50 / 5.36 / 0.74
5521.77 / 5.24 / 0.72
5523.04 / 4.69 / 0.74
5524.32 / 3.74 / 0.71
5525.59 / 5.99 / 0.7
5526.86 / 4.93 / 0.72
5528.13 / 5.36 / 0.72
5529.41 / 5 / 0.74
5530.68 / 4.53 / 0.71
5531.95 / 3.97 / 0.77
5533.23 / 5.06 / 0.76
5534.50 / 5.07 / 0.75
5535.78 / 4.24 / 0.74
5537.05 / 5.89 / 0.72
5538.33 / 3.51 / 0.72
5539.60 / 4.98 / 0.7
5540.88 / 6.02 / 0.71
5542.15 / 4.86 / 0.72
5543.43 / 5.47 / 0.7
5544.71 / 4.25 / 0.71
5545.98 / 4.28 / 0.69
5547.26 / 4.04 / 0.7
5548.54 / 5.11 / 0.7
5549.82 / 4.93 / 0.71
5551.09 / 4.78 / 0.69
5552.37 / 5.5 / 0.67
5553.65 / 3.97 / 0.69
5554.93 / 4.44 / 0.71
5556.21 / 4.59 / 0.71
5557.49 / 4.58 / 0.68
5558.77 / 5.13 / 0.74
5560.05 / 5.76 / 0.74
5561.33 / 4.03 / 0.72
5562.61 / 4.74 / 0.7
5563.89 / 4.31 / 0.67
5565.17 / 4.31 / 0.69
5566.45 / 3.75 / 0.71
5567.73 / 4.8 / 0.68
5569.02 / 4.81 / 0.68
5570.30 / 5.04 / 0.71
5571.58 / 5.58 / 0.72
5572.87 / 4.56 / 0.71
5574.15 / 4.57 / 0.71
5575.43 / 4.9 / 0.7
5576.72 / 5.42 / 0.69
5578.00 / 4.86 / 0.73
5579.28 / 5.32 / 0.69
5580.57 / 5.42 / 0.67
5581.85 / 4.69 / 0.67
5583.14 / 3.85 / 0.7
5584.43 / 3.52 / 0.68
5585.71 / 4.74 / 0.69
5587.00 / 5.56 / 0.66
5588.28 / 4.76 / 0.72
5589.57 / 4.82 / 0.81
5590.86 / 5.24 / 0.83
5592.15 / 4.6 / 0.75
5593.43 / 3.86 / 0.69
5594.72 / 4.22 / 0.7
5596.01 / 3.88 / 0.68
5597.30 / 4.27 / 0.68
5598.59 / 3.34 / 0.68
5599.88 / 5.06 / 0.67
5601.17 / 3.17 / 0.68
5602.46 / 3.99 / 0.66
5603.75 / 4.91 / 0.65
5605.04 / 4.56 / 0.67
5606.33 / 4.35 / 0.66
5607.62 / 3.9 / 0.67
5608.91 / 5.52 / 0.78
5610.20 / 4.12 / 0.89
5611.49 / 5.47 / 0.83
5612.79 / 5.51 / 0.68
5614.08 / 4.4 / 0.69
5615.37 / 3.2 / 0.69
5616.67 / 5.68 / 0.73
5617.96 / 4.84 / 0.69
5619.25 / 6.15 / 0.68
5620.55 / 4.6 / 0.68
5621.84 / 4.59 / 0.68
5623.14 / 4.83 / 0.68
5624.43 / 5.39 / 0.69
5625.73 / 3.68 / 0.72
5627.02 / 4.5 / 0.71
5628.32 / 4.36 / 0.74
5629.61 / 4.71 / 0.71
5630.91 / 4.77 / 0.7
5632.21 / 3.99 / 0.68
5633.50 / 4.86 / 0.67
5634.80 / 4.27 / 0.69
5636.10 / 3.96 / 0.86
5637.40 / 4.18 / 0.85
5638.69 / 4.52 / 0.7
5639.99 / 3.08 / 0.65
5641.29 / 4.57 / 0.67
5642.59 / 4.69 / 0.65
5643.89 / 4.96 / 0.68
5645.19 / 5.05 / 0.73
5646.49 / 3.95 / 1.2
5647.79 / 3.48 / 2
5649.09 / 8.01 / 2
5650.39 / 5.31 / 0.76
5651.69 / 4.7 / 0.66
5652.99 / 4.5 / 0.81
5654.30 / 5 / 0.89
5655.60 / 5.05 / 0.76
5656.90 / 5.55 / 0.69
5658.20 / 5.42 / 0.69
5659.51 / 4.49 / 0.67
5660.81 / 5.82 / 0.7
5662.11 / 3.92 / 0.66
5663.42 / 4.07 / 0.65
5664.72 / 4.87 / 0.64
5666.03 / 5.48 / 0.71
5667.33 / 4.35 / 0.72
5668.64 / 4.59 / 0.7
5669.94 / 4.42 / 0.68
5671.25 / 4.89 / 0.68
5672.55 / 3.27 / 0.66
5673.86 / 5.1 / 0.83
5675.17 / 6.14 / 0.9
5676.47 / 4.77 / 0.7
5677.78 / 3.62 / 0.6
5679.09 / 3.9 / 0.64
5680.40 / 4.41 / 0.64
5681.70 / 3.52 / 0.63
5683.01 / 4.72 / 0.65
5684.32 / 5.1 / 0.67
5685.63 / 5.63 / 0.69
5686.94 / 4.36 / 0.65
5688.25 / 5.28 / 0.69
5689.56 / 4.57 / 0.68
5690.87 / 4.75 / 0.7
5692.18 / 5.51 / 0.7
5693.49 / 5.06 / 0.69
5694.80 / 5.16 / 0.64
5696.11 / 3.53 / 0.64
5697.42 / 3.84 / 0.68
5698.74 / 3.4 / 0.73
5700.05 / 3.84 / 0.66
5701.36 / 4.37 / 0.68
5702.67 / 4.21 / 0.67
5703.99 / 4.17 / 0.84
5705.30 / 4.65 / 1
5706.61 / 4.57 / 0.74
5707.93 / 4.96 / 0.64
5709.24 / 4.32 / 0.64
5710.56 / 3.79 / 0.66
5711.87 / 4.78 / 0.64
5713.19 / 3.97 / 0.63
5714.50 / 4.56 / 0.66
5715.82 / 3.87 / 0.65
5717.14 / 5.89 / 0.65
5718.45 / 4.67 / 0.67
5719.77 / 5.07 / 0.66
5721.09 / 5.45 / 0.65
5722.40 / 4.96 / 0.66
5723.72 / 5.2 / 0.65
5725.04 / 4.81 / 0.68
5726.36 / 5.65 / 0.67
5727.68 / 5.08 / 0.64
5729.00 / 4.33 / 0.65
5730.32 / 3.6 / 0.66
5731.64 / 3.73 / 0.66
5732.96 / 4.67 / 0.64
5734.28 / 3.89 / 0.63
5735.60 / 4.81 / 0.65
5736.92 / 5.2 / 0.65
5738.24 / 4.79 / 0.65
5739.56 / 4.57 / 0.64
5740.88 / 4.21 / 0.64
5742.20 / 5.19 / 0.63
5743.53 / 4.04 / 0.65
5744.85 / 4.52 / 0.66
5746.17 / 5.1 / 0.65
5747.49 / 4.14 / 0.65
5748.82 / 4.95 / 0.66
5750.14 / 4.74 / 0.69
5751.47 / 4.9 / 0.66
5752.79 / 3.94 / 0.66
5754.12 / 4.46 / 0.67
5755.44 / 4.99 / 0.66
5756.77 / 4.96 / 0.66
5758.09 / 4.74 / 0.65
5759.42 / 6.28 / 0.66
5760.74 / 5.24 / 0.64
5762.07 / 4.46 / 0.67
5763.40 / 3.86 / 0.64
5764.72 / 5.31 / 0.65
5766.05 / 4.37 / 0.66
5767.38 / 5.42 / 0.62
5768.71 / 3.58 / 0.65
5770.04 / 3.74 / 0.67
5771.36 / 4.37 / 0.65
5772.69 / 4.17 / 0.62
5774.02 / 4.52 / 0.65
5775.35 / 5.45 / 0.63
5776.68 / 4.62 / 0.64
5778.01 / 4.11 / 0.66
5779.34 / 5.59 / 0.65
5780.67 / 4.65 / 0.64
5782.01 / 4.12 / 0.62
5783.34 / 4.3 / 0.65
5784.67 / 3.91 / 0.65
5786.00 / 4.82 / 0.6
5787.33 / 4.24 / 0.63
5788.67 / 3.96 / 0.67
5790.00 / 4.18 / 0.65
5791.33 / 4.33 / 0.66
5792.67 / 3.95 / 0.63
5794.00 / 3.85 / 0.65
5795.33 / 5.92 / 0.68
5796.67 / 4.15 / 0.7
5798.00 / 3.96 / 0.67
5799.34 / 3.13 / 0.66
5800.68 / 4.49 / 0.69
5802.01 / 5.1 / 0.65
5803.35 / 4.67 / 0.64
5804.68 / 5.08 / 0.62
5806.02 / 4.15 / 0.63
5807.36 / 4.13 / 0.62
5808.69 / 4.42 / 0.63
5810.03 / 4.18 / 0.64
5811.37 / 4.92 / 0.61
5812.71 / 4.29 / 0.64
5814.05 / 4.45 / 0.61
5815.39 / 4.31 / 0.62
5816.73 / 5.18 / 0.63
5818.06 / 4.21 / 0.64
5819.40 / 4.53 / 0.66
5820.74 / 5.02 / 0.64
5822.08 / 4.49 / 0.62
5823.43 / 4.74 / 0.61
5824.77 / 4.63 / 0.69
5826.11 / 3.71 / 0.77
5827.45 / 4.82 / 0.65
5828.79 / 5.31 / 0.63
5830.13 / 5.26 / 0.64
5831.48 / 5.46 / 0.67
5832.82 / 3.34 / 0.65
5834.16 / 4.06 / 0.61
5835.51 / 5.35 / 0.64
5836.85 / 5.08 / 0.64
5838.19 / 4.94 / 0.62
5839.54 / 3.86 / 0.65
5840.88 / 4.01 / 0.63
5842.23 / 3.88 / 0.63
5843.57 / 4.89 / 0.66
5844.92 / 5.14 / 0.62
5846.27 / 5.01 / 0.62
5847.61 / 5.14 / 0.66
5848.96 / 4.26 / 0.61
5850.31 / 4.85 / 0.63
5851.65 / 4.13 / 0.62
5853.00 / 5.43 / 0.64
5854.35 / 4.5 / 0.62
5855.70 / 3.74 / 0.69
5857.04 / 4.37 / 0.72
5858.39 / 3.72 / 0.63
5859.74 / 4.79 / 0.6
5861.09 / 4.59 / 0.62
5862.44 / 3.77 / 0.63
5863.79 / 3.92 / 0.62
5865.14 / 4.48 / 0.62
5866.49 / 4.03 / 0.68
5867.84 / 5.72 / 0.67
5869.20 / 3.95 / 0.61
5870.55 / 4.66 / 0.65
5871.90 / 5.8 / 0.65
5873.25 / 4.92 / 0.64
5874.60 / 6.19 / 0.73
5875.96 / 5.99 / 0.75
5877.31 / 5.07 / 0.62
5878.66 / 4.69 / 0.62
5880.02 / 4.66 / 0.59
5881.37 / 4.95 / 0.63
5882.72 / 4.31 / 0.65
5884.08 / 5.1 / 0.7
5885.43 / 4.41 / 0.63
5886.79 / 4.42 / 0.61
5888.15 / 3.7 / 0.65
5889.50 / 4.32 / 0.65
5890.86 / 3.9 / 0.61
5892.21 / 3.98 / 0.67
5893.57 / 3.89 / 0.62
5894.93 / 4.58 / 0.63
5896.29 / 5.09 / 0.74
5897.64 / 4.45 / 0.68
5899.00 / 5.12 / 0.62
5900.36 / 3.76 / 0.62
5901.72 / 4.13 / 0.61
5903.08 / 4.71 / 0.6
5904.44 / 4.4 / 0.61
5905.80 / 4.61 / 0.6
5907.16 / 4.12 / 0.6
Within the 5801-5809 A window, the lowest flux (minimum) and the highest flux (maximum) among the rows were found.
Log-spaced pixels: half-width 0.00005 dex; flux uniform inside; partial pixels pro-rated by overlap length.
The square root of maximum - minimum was 0.98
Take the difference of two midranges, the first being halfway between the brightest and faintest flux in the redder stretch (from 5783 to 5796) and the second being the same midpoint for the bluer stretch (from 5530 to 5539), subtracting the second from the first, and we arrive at 0.2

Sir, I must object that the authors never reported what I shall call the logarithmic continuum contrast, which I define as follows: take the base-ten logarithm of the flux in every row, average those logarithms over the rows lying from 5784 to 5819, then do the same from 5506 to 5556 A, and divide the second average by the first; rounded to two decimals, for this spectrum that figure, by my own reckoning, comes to 1.05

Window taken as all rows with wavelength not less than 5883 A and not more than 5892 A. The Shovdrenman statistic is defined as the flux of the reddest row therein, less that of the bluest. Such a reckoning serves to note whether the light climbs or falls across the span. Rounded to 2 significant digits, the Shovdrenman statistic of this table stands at -1.2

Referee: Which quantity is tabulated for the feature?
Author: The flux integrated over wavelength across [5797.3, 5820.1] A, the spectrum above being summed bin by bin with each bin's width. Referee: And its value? 101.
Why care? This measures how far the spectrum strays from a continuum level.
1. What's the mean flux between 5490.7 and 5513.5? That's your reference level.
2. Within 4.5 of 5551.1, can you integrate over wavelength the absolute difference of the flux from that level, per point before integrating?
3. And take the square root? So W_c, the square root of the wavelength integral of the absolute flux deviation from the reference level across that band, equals 2.3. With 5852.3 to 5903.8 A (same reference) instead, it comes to 5.5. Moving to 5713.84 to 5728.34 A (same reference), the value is 3.7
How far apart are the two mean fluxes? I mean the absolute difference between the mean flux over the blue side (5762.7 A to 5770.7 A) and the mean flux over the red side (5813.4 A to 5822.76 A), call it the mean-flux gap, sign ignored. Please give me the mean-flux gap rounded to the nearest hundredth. 0.22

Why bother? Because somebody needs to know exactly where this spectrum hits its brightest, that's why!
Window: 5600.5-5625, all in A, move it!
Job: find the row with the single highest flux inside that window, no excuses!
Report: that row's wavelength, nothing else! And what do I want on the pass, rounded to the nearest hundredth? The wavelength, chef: 5619.25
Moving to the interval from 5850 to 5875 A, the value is 5874.60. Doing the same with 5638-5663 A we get 5649.09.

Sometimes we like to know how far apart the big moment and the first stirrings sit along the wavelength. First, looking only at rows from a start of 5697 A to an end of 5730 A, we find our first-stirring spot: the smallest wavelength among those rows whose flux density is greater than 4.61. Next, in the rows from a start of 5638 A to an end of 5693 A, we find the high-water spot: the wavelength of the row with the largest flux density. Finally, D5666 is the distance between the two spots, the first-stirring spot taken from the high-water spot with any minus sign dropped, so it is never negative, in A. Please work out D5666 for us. 56.2 A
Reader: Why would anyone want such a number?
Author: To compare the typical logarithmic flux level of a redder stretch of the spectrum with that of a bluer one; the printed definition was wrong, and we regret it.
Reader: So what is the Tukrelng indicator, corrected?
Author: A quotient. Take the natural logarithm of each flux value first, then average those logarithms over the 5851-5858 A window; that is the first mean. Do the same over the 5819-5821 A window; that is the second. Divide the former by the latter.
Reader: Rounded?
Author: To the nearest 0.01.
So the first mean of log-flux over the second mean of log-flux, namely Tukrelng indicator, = 0.95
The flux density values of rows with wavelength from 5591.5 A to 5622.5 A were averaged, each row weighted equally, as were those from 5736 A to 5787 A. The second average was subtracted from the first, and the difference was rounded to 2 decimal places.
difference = -0.13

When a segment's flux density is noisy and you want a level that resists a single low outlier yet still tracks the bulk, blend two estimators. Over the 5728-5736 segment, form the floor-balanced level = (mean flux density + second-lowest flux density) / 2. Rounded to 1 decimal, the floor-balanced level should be 4.0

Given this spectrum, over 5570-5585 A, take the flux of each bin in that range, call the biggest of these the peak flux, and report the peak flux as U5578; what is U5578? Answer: 5.58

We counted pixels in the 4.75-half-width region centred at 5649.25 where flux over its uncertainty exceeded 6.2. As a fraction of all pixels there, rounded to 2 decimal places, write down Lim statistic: 0.43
